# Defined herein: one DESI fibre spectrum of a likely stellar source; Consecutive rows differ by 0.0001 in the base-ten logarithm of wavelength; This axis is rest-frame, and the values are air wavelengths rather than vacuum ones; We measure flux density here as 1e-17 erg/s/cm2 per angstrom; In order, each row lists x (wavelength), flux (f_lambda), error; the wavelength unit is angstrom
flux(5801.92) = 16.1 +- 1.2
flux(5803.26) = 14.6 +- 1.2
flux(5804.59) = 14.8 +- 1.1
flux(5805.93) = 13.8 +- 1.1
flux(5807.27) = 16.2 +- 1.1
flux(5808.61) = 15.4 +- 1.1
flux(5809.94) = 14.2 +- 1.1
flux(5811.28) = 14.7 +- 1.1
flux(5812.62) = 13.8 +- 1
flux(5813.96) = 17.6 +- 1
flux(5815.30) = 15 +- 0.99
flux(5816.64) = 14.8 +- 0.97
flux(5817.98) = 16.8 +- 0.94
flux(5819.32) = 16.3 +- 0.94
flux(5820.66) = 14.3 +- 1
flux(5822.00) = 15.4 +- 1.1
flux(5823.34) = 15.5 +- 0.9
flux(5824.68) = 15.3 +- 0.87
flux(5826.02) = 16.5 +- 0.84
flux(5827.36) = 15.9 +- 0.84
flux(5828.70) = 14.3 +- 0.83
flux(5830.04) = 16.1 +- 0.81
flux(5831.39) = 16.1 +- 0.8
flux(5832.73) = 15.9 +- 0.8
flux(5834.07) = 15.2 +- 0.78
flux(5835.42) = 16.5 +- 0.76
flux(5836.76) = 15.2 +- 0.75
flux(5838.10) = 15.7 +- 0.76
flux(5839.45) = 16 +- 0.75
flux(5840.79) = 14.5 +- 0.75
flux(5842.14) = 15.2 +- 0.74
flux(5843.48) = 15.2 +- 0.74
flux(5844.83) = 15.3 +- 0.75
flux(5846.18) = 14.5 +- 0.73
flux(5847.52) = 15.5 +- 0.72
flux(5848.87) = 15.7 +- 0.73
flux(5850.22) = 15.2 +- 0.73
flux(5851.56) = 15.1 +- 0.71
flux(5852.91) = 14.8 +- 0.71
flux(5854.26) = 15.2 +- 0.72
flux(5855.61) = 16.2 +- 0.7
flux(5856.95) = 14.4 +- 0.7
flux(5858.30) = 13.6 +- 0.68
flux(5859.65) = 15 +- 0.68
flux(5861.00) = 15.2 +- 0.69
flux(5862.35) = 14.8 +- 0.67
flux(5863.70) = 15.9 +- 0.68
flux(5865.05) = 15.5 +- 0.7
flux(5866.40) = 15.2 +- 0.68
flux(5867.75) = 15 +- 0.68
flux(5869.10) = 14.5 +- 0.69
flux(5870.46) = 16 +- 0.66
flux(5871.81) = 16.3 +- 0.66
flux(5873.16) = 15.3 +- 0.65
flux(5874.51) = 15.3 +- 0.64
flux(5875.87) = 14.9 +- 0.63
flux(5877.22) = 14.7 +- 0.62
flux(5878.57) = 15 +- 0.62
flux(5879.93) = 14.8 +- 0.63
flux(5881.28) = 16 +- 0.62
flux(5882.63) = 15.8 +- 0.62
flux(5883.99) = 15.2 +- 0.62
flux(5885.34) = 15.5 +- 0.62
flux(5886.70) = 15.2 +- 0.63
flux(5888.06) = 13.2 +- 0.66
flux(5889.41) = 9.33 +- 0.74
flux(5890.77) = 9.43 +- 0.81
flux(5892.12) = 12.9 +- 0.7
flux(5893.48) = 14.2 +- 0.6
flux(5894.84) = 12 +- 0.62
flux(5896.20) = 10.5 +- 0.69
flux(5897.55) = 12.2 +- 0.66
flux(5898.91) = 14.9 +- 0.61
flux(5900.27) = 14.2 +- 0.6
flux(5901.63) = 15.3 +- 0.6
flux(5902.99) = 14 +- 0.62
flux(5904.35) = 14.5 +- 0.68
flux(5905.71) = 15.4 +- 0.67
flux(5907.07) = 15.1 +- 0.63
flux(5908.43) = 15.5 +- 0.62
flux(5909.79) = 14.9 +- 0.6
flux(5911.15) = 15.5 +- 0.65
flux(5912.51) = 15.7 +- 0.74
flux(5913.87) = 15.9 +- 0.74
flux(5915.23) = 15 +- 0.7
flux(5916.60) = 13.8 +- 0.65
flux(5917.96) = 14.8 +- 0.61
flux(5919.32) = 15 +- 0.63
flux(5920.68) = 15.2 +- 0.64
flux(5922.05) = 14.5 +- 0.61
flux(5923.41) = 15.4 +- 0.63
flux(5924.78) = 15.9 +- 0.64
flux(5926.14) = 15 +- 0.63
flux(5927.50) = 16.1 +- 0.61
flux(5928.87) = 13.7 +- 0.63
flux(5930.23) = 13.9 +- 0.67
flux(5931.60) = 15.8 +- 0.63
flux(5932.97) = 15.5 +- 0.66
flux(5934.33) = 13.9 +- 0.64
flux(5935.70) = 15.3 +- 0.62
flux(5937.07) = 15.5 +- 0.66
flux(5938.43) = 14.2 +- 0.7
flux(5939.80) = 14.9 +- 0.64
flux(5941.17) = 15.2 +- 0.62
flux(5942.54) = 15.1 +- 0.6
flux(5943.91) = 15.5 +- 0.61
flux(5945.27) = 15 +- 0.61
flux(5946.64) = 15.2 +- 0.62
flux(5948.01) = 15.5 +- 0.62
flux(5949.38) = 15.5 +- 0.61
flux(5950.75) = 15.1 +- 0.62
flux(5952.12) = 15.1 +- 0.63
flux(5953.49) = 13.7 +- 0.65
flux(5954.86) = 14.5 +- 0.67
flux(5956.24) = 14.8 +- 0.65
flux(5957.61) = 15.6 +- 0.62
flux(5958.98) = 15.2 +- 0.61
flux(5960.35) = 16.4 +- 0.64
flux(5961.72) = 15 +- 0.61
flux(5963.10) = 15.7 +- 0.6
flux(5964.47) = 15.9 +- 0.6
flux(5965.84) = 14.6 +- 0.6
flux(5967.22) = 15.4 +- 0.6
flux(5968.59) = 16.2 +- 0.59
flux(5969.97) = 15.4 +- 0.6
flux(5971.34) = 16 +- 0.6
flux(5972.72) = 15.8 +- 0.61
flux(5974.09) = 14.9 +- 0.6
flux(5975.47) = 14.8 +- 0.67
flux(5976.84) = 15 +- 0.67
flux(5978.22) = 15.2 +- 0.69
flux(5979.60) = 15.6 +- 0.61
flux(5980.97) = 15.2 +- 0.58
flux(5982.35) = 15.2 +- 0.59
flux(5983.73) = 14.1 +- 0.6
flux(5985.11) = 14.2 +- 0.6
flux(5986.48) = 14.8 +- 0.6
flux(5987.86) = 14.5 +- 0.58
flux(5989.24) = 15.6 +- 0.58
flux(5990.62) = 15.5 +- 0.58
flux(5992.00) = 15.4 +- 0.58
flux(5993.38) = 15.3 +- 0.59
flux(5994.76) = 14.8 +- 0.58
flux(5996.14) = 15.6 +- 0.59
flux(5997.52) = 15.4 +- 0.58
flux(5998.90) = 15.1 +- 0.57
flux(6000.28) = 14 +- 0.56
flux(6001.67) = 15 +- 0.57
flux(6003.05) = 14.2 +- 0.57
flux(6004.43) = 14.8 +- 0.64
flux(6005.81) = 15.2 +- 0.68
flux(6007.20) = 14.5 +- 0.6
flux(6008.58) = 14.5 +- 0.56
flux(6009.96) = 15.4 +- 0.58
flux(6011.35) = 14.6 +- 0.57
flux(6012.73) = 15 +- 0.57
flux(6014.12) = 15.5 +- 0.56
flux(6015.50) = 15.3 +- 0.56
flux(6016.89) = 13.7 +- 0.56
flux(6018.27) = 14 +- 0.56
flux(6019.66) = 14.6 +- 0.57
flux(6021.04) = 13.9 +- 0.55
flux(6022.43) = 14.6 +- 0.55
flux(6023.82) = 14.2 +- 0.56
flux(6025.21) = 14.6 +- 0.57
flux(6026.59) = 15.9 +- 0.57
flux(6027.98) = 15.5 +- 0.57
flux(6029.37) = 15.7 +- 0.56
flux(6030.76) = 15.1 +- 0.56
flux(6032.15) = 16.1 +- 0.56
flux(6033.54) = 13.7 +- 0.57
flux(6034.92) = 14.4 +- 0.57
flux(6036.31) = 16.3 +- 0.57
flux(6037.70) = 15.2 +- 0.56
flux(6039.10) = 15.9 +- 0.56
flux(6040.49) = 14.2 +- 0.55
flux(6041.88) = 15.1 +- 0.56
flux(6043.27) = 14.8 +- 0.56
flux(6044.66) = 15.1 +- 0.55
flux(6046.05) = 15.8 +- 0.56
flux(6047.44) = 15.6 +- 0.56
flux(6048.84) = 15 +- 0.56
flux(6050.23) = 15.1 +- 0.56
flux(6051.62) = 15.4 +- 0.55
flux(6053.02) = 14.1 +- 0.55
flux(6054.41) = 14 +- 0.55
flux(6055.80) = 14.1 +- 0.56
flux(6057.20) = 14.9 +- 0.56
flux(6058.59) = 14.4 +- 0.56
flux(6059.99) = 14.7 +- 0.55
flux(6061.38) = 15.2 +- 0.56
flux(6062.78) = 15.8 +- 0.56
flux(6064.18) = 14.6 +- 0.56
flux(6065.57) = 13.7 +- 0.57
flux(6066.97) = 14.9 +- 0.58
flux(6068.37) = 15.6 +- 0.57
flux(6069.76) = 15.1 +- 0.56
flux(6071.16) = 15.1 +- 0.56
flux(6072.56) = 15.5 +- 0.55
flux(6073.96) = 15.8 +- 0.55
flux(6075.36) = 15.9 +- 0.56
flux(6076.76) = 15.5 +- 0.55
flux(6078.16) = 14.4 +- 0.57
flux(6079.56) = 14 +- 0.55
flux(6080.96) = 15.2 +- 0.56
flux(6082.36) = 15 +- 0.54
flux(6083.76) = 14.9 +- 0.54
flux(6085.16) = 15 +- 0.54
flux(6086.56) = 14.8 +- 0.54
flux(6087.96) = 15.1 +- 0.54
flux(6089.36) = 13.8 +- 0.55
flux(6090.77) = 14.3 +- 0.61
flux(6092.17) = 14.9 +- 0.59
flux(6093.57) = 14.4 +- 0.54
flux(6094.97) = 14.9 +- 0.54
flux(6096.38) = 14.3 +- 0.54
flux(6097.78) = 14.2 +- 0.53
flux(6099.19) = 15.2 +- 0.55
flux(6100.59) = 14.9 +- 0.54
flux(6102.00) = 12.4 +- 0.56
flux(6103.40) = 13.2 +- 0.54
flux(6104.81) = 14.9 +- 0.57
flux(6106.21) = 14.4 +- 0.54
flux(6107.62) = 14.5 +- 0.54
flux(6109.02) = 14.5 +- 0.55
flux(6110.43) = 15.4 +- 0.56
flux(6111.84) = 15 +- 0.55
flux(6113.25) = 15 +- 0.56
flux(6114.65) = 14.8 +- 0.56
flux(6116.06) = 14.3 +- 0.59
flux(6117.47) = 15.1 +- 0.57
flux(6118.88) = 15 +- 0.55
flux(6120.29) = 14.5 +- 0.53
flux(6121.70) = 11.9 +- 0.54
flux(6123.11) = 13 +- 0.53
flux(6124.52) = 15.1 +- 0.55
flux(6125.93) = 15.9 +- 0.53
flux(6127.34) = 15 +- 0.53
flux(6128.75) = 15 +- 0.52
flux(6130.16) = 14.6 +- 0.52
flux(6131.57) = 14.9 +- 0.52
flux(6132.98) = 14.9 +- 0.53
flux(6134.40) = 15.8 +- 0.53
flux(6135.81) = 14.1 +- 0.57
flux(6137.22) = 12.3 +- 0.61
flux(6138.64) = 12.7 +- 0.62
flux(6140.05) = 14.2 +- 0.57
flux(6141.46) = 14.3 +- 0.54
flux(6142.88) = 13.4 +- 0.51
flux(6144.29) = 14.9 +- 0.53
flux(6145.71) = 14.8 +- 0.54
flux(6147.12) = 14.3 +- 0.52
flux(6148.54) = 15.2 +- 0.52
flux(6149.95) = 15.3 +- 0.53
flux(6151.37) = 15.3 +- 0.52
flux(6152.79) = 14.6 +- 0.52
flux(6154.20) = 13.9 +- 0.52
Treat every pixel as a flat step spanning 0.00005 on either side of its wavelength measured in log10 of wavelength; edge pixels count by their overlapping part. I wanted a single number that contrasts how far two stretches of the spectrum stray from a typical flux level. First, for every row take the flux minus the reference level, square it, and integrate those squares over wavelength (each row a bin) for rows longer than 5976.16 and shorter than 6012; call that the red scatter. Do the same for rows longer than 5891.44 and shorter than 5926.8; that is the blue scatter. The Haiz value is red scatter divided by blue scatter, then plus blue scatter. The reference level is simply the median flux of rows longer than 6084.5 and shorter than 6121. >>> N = 61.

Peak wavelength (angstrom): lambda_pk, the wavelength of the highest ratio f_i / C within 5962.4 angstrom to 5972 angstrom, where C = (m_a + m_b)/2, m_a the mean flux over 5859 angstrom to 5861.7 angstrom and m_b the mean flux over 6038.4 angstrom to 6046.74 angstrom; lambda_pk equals 5968.59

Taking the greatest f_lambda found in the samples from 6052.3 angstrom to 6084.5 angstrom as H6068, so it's 15.9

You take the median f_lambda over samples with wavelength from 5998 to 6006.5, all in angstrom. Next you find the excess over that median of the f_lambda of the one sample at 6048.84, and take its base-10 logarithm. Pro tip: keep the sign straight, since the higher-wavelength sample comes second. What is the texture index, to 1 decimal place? -1.0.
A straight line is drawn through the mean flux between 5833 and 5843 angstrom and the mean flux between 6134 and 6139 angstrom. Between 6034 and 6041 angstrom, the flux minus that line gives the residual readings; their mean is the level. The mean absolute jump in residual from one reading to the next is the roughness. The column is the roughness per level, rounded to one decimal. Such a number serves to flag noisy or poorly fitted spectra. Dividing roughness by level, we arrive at 1.5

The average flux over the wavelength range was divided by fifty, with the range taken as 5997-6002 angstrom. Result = 0.297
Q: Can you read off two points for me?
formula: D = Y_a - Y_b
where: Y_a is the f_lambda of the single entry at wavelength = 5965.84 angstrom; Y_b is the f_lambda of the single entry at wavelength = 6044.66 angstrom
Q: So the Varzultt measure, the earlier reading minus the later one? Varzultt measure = -0.5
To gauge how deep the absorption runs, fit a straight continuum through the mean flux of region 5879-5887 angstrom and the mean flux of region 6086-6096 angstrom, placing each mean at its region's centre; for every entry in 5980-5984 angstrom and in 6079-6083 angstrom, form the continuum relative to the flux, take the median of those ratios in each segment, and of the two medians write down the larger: 0.99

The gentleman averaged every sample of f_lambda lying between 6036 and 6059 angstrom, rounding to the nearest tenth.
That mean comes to 15.0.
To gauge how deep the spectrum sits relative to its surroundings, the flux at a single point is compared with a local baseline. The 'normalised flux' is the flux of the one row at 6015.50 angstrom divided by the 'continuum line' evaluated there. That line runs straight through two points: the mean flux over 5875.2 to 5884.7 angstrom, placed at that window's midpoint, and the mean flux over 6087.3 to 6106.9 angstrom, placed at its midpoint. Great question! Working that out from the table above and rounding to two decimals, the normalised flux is 1.04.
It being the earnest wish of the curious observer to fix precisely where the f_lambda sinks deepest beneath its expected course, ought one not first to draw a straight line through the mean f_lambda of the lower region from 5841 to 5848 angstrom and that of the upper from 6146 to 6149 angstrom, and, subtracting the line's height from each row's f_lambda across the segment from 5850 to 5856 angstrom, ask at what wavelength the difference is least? 5852.91 angstrom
